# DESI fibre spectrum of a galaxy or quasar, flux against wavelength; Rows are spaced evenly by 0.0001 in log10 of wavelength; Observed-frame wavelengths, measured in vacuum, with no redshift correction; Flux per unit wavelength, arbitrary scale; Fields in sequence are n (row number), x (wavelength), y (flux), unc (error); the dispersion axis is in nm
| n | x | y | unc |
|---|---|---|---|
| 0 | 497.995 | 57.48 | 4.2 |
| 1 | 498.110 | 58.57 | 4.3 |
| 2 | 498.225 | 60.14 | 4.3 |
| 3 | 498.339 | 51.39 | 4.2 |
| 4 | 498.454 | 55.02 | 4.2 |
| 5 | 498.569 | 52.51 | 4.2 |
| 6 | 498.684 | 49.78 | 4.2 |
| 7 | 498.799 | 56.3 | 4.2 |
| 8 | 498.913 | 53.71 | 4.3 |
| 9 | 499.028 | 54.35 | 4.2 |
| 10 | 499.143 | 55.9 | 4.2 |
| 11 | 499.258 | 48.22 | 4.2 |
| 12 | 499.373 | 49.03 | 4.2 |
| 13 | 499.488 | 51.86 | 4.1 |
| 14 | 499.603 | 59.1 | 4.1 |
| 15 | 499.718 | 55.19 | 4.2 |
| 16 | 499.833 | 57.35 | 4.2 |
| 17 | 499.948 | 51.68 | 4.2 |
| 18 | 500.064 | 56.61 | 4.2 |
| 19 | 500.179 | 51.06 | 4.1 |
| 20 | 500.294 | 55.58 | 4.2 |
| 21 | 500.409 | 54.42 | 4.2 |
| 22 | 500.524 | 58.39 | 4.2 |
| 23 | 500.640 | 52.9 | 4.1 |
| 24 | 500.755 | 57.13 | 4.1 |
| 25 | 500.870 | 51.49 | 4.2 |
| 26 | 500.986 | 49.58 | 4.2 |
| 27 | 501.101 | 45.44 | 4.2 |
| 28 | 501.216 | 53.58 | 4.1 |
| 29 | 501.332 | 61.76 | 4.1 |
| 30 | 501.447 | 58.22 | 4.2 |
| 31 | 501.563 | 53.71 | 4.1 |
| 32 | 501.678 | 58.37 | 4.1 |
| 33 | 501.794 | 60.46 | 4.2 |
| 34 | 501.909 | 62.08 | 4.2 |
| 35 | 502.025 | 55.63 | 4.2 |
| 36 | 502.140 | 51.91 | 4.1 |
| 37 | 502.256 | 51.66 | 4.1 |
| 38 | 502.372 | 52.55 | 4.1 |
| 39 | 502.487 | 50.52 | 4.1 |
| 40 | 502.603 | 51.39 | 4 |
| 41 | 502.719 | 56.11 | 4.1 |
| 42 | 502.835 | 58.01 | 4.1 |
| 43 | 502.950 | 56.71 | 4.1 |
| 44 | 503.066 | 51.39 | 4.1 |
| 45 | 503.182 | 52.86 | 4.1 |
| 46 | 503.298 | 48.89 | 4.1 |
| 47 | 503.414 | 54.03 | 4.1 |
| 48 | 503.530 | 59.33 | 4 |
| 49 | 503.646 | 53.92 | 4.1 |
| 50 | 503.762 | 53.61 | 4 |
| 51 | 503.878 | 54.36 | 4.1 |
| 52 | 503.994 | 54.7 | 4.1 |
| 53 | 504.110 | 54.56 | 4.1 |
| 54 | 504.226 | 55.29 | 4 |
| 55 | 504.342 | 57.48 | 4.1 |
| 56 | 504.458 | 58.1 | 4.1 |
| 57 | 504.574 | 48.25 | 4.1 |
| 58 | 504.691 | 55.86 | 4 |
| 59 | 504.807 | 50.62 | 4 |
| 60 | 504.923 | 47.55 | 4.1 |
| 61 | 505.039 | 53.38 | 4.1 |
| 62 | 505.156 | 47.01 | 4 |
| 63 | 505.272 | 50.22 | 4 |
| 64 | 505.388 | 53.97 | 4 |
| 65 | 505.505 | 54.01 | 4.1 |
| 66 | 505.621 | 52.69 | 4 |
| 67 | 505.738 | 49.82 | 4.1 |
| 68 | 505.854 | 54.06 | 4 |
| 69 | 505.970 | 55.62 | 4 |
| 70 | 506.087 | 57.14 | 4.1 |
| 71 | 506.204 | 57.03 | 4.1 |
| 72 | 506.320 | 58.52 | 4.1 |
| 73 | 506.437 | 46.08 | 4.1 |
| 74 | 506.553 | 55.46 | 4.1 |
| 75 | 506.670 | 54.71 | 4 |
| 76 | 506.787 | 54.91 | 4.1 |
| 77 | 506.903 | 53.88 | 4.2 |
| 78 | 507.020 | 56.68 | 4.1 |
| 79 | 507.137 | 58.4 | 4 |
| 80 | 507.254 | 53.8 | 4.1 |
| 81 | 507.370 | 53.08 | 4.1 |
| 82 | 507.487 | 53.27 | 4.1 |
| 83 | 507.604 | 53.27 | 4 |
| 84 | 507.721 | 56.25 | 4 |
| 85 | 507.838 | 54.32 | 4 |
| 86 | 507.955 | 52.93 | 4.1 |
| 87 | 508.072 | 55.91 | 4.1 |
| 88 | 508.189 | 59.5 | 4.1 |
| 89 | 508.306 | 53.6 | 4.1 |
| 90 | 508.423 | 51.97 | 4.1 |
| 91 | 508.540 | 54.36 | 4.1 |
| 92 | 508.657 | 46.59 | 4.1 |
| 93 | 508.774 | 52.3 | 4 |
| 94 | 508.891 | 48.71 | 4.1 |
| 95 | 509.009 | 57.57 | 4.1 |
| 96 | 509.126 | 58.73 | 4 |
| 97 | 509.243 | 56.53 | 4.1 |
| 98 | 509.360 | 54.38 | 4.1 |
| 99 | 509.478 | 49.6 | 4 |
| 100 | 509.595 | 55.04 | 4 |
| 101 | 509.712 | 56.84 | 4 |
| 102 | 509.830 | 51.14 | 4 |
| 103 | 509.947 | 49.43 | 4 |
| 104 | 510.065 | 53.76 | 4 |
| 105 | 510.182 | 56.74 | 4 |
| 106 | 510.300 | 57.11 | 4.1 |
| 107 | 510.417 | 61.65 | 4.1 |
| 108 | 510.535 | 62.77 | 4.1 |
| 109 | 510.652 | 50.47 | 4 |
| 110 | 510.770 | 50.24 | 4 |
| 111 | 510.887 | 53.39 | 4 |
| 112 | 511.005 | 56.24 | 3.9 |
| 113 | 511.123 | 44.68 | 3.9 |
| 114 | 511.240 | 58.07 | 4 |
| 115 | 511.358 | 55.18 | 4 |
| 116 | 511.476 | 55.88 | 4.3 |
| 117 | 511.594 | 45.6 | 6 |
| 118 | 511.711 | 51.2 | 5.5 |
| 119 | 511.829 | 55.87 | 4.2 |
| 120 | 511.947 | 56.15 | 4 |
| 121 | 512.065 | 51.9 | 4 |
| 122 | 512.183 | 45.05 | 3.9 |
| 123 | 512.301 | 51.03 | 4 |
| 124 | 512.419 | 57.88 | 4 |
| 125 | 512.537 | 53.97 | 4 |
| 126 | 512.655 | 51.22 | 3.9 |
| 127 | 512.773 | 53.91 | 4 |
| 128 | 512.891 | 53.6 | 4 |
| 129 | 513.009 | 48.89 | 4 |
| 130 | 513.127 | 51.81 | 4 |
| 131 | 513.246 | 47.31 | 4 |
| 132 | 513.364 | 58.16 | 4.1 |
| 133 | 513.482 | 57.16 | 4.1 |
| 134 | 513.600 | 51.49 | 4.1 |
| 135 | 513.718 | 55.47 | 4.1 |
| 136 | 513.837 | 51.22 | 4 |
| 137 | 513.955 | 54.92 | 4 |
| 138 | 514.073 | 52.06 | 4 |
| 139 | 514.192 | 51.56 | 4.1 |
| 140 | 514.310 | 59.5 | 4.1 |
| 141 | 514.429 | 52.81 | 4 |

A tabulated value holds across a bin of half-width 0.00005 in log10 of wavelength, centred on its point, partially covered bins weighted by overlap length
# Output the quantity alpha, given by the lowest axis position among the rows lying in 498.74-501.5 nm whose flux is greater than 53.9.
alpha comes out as 498.799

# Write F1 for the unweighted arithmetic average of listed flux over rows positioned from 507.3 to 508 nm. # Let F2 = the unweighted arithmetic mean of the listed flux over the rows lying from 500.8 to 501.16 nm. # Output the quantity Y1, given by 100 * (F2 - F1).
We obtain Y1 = -502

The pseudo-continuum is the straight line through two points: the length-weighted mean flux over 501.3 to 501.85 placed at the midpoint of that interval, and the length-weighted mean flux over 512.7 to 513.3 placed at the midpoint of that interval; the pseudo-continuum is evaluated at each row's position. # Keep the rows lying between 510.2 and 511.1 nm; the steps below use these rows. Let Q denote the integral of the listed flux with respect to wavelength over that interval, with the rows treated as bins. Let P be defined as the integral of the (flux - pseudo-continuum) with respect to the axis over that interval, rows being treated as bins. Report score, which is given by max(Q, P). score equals 50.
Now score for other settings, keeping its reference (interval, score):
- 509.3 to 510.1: 42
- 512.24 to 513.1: 45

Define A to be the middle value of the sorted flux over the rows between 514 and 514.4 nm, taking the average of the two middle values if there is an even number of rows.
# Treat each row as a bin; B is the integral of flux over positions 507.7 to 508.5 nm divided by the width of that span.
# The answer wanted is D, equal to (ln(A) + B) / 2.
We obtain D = 29.4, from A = 52.1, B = 54.9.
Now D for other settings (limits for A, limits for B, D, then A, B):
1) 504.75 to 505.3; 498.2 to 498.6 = 29.2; 50.2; 54.5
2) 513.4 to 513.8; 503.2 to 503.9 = 29.0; 55.5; 53.9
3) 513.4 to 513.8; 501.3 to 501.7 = 30.9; 55.5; 57.8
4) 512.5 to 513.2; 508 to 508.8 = 28.7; 52.7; 53.5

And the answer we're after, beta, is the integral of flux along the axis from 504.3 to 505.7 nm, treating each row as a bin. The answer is 73.2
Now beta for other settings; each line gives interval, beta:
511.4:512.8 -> 73.5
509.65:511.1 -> 79.3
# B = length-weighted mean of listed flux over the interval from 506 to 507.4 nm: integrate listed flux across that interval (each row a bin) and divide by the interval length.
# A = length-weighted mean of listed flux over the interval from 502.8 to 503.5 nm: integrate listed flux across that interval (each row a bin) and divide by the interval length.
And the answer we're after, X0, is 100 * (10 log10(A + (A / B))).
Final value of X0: 1738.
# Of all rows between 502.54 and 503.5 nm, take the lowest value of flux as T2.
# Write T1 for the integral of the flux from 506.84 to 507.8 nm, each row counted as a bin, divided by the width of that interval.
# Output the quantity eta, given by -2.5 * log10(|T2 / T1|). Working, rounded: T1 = 54.8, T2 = 48.89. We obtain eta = 0.125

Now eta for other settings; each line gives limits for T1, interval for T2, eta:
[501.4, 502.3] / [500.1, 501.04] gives 0.143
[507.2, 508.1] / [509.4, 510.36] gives 0.097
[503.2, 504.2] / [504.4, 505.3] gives 0.154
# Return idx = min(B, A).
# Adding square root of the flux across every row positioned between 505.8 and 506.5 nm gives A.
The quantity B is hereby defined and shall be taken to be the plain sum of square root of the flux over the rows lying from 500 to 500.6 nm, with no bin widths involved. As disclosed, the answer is 37.1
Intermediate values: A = 44.4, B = 37.1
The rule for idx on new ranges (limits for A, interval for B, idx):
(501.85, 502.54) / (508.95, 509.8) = 44.1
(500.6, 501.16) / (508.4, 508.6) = 14.6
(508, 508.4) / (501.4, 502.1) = 22.5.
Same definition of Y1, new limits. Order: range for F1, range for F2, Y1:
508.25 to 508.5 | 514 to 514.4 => 159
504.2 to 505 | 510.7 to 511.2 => -217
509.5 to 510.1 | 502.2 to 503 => 61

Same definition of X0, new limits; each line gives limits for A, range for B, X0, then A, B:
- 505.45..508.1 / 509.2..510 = 1744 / 54.4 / 53.2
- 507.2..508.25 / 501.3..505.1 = 1746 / 54.7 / 54.6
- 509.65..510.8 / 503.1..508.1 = 1749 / 55.1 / 53.8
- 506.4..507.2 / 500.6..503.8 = 1744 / 54.5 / 54.4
